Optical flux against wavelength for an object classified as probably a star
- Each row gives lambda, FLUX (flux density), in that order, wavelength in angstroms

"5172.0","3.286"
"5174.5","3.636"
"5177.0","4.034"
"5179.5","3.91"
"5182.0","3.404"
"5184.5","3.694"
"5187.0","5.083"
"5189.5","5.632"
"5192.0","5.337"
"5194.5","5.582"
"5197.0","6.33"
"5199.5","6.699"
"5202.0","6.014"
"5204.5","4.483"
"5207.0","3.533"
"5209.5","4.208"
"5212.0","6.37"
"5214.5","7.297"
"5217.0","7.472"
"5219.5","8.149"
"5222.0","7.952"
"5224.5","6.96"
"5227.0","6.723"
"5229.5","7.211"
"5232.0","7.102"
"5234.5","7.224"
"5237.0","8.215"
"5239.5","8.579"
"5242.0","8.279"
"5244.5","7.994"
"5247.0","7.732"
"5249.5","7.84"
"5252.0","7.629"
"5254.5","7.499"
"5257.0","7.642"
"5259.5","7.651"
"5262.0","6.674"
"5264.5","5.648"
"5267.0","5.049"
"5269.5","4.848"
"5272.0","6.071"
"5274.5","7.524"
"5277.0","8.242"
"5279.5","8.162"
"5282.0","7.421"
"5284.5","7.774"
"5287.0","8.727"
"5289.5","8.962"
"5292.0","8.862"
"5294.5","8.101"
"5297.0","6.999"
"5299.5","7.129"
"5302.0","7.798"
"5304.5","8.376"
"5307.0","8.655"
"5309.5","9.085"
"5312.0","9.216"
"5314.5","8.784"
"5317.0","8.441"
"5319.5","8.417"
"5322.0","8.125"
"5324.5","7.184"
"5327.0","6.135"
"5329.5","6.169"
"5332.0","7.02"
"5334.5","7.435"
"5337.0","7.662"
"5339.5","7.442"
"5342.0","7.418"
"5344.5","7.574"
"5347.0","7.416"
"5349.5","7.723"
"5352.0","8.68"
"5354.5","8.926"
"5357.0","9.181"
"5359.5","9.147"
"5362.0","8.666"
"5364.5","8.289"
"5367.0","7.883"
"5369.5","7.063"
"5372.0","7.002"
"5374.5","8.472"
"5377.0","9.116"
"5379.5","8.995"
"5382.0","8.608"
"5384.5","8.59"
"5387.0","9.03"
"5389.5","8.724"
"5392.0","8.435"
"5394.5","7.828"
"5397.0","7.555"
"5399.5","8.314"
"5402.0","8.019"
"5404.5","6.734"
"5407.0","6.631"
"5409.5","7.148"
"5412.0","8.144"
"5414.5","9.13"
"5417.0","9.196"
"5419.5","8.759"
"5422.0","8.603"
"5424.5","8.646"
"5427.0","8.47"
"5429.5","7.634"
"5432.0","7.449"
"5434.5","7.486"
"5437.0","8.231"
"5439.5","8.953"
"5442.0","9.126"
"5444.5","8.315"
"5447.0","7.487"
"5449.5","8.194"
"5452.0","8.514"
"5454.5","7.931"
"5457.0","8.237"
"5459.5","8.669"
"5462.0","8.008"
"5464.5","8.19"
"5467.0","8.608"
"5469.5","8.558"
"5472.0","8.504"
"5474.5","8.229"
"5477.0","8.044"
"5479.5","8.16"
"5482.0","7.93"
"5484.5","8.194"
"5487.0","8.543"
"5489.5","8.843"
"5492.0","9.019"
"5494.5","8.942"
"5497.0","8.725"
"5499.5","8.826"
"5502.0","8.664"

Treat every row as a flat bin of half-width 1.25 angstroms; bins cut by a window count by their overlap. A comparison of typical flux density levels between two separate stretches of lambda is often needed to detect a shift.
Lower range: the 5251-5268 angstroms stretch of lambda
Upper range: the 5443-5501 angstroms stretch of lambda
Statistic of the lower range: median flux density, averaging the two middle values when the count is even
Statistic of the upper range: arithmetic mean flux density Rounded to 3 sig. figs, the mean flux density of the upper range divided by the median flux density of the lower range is 1.12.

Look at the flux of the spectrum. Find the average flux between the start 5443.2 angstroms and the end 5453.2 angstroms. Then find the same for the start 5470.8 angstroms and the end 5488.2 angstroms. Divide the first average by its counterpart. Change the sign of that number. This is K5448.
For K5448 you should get -0.99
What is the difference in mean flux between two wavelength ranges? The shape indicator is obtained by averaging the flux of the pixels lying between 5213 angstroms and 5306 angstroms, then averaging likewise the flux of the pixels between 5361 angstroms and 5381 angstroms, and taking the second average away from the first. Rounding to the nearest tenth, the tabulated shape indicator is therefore -0.7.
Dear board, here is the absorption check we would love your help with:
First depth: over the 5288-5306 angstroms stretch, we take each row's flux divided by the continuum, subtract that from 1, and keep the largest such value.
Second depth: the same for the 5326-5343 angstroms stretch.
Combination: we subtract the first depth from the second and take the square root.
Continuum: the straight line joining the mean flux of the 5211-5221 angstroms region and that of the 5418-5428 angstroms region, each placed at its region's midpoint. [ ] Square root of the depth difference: 0.36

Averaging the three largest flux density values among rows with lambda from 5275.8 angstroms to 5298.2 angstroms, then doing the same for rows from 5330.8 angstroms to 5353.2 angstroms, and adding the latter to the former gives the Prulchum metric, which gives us 16.9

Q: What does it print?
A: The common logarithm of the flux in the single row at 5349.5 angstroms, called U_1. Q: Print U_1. 0.89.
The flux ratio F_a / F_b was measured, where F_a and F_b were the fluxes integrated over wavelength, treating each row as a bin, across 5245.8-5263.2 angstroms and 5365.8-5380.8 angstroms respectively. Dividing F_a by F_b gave 1.1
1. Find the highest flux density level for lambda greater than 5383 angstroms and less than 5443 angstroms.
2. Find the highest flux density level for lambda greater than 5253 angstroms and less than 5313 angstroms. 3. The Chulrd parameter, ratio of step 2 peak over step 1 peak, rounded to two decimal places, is 1.00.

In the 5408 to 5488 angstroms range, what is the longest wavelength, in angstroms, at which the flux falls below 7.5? 5447.0 angstroms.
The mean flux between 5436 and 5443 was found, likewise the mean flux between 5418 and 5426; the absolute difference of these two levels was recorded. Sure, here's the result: 0.10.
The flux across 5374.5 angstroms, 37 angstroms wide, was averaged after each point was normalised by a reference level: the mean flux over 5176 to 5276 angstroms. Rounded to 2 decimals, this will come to 1.33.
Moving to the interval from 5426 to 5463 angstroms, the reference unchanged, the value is 1.28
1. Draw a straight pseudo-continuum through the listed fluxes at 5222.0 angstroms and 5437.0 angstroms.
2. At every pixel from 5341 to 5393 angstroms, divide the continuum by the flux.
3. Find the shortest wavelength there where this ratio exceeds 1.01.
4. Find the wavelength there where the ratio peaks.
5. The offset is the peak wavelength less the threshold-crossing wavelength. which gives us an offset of 30.0 angstroms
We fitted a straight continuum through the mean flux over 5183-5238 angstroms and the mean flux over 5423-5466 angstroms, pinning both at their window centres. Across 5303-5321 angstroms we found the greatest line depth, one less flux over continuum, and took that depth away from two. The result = 2.18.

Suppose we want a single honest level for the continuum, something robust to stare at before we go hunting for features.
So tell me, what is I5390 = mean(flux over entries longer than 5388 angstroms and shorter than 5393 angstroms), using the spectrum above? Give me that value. 8.6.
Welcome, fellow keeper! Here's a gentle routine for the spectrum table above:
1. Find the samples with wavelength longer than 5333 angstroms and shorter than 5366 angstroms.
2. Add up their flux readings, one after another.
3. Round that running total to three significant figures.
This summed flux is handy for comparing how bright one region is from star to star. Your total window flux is 106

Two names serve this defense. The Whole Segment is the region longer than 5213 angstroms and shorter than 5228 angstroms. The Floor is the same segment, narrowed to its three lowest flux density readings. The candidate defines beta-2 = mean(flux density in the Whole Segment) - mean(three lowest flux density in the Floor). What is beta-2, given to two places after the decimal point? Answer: 0.43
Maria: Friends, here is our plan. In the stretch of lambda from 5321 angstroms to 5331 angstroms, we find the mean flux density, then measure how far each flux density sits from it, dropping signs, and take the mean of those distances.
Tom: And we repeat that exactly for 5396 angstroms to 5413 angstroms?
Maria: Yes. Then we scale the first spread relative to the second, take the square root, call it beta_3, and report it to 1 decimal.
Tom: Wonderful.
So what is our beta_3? 1.1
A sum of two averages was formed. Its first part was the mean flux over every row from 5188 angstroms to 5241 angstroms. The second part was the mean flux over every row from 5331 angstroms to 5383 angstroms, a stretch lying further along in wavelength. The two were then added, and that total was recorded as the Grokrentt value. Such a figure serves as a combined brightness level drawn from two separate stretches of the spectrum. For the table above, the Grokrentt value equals 14.6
